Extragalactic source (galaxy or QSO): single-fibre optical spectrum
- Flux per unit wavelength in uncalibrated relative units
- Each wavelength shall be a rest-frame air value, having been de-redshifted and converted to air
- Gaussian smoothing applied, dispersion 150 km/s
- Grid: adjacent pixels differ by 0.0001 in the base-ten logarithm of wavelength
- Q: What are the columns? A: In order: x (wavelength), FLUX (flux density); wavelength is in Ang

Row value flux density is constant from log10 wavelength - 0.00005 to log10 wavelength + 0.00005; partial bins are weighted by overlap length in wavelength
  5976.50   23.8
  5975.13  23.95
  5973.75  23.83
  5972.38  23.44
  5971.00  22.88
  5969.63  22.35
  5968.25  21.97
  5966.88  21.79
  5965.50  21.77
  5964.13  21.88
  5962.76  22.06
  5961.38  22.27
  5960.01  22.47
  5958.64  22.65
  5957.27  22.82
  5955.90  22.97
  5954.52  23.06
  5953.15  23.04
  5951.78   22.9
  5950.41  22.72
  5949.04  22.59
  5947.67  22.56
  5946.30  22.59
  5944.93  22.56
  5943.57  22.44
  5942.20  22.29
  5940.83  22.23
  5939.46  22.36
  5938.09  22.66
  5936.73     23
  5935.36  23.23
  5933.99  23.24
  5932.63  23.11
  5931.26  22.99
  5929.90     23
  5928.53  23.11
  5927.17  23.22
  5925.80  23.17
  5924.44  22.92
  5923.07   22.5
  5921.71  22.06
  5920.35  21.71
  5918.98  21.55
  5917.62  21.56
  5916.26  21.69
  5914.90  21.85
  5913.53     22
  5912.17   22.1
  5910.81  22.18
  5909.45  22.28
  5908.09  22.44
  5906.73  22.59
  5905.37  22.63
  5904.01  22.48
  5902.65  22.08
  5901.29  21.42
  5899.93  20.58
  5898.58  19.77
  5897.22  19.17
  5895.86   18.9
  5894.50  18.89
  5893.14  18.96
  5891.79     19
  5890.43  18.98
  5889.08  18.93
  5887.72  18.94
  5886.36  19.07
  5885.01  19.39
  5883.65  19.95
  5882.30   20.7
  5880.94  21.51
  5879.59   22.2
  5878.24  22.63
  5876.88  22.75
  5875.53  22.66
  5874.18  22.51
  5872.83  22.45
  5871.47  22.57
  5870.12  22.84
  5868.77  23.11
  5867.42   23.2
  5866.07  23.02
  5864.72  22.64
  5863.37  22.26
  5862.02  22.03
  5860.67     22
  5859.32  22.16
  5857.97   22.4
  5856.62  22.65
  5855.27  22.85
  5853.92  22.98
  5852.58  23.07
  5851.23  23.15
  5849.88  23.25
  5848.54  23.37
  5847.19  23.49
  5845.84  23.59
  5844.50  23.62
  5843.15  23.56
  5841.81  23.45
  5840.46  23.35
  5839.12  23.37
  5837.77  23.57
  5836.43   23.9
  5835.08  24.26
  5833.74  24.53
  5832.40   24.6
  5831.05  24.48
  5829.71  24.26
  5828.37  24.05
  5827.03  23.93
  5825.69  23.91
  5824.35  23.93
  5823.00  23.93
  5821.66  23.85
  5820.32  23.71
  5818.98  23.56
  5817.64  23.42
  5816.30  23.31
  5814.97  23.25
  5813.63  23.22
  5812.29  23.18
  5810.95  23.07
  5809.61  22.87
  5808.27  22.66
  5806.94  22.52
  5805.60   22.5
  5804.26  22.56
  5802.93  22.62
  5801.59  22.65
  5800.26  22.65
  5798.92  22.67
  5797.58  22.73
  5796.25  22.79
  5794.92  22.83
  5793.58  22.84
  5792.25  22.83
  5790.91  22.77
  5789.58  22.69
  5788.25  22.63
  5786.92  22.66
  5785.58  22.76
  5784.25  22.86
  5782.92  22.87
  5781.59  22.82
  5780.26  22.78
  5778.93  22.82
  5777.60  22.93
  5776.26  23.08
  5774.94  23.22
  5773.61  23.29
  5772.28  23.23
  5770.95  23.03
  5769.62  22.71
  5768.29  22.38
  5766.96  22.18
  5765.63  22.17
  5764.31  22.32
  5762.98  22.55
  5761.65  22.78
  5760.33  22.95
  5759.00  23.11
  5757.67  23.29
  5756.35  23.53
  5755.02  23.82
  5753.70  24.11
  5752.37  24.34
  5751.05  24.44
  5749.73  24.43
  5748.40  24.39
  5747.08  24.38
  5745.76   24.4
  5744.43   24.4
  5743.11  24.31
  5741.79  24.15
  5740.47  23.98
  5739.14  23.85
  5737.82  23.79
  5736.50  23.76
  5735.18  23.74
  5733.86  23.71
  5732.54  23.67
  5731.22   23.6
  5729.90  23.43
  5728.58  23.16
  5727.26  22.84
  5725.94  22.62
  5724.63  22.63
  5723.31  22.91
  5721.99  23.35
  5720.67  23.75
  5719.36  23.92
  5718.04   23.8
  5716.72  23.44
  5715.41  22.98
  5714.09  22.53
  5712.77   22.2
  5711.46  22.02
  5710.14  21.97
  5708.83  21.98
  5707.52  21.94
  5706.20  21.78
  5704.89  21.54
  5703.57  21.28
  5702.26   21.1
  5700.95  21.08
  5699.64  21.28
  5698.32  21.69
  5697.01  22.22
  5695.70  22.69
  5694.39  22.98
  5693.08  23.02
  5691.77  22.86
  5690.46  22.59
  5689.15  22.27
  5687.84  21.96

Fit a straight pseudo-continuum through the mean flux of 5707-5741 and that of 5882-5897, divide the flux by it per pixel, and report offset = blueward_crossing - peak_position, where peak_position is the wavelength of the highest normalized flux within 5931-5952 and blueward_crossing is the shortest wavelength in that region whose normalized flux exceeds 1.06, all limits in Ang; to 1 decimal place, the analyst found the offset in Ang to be -20.5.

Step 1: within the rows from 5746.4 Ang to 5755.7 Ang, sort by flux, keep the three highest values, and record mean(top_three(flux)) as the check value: 24.4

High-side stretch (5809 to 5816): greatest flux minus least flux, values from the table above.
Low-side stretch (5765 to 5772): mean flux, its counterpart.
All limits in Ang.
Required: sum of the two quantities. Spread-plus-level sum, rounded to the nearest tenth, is 22.9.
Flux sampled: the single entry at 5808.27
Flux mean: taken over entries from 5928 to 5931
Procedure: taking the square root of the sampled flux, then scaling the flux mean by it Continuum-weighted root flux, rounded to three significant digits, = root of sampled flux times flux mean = 110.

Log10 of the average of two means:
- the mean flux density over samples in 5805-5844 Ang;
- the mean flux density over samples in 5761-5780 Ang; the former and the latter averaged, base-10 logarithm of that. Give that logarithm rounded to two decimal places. 1.37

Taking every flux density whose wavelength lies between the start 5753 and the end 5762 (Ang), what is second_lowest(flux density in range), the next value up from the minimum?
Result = 22.95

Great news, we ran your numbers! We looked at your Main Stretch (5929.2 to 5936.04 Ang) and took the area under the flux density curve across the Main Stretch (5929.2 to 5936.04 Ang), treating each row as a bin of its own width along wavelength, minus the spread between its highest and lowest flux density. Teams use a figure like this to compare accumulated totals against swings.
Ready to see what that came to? 158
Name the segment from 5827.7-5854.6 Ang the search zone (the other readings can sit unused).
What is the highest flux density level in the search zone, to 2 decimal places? 24.60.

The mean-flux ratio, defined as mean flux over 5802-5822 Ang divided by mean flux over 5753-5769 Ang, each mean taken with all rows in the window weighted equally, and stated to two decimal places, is 1.01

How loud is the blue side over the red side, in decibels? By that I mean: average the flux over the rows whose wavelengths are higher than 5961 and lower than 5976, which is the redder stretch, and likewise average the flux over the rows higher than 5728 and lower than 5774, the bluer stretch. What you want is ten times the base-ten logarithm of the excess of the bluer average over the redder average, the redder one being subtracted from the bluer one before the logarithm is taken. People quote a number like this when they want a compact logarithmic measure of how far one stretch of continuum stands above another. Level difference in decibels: 0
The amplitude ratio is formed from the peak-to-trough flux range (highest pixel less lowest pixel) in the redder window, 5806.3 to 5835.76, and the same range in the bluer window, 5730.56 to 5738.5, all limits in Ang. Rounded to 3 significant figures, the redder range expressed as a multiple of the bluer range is 10.9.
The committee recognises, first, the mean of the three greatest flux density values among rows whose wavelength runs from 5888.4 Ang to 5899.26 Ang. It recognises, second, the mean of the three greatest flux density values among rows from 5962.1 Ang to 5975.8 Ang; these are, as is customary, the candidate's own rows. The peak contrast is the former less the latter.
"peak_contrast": -4.4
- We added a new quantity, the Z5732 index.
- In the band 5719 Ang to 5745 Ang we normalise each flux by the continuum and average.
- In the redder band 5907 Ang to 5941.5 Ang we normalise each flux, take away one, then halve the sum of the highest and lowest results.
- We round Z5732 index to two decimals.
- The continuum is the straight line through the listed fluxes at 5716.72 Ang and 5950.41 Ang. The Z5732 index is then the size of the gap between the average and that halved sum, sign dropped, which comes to 1.03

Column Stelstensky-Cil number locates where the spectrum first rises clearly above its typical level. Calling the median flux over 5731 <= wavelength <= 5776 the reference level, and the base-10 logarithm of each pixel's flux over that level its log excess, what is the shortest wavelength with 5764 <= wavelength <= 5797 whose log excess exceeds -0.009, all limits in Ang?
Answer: 5772.28 Ang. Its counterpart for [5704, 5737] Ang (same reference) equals 5716.72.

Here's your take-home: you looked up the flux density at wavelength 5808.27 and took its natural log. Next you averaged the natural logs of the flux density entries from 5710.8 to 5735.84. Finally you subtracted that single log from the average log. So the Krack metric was 0.02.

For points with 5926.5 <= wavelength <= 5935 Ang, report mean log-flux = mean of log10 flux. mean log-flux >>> 1.36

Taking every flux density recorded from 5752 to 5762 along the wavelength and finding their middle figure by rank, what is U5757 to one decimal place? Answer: 23.4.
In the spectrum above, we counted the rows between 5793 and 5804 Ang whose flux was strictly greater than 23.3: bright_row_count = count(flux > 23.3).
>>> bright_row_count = 0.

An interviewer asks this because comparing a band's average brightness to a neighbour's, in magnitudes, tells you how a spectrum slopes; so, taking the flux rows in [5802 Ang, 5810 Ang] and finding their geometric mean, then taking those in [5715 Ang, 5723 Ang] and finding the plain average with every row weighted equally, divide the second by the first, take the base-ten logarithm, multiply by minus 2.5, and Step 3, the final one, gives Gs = -0.043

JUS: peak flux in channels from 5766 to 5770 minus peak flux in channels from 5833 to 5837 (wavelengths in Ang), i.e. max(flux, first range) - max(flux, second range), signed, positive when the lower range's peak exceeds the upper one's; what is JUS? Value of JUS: -1.8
